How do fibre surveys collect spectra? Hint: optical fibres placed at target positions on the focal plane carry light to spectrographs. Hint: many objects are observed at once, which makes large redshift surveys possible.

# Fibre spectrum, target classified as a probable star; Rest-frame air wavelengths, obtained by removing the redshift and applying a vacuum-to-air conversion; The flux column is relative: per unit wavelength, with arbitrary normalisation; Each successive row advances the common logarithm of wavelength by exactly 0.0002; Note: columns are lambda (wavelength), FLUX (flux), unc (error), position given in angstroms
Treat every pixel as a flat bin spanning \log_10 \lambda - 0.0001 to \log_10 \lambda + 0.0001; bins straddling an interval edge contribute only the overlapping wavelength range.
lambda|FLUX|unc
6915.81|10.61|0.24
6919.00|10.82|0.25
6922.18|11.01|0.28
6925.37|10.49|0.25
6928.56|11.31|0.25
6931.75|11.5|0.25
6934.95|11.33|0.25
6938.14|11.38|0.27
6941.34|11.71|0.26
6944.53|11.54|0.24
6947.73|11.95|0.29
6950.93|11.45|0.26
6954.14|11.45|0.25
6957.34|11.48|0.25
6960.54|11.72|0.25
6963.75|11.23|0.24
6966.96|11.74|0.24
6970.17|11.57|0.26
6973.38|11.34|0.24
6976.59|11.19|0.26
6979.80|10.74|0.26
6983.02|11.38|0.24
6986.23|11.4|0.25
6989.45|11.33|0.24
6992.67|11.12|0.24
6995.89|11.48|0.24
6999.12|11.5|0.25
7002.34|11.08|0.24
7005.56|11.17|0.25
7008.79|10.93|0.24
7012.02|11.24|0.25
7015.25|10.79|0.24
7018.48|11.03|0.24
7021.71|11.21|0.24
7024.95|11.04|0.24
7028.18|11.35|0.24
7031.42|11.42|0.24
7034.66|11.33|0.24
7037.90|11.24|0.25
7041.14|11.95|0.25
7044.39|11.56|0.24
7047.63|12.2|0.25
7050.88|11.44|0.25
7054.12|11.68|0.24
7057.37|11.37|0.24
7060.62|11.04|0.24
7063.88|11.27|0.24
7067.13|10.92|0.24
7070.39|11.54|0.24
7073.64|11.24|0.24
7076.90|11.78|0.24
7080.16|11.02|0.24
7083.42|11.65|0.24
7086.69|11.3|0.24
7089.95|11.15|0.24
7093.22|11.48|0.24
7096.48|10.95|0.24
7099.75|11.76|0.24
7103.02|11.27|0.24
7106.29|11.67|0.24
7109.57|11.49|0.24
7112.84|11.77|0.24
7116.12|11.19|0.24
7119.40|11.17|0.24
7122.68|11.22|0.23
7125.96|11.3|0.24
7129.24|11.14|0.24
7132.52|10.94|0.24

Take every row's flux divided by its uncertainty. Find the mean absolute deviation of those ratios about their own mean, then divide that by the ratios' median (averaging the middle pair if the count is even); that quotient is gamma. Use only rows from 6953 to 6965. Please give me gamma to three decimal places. 0.011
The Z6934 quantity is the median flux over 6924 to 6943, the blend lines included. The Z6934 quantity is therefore 11.4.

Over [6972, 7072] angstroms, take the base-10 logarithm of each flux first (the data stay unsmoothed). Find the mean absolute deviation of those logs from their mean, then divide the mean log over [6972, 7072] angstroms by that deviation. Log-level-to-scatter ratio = 122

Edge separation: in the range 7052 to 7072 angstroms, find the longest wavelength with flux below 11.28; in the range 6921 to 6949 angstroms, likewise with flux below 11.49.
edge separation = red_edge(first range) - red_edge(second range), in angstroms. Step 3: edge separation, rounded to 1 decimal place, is 129.0 angstroms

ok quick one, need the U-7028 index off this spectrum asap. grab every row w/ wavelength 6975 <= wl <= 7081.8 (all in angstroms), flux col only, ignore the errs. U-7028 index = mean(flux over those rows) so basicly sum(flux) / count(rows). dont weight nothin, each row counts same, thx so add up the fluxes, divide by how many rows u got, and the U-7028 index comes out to 11.3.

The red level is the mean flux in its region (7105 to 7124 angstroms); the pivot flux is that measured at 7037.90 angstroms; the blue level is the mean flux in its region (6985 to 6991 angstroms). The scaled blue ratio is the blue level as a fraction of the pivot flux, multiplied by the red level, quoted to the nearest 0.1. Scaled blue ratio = 11.5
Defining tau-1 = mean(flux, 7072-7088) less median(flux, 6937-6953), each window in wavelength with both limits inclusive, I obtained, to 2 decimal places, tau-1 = -0.14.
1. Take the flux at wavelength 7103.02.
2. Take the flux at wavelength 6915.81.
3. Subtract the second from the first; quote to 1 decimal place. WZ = 0.7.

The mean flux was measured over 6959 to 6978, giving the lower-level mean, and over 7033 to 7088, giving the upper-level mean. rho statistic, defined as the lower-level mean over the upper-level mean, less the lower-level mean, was -10.5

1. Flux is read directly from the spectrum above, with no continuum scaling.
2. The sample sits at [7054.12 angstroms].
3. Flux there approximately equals 11.68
